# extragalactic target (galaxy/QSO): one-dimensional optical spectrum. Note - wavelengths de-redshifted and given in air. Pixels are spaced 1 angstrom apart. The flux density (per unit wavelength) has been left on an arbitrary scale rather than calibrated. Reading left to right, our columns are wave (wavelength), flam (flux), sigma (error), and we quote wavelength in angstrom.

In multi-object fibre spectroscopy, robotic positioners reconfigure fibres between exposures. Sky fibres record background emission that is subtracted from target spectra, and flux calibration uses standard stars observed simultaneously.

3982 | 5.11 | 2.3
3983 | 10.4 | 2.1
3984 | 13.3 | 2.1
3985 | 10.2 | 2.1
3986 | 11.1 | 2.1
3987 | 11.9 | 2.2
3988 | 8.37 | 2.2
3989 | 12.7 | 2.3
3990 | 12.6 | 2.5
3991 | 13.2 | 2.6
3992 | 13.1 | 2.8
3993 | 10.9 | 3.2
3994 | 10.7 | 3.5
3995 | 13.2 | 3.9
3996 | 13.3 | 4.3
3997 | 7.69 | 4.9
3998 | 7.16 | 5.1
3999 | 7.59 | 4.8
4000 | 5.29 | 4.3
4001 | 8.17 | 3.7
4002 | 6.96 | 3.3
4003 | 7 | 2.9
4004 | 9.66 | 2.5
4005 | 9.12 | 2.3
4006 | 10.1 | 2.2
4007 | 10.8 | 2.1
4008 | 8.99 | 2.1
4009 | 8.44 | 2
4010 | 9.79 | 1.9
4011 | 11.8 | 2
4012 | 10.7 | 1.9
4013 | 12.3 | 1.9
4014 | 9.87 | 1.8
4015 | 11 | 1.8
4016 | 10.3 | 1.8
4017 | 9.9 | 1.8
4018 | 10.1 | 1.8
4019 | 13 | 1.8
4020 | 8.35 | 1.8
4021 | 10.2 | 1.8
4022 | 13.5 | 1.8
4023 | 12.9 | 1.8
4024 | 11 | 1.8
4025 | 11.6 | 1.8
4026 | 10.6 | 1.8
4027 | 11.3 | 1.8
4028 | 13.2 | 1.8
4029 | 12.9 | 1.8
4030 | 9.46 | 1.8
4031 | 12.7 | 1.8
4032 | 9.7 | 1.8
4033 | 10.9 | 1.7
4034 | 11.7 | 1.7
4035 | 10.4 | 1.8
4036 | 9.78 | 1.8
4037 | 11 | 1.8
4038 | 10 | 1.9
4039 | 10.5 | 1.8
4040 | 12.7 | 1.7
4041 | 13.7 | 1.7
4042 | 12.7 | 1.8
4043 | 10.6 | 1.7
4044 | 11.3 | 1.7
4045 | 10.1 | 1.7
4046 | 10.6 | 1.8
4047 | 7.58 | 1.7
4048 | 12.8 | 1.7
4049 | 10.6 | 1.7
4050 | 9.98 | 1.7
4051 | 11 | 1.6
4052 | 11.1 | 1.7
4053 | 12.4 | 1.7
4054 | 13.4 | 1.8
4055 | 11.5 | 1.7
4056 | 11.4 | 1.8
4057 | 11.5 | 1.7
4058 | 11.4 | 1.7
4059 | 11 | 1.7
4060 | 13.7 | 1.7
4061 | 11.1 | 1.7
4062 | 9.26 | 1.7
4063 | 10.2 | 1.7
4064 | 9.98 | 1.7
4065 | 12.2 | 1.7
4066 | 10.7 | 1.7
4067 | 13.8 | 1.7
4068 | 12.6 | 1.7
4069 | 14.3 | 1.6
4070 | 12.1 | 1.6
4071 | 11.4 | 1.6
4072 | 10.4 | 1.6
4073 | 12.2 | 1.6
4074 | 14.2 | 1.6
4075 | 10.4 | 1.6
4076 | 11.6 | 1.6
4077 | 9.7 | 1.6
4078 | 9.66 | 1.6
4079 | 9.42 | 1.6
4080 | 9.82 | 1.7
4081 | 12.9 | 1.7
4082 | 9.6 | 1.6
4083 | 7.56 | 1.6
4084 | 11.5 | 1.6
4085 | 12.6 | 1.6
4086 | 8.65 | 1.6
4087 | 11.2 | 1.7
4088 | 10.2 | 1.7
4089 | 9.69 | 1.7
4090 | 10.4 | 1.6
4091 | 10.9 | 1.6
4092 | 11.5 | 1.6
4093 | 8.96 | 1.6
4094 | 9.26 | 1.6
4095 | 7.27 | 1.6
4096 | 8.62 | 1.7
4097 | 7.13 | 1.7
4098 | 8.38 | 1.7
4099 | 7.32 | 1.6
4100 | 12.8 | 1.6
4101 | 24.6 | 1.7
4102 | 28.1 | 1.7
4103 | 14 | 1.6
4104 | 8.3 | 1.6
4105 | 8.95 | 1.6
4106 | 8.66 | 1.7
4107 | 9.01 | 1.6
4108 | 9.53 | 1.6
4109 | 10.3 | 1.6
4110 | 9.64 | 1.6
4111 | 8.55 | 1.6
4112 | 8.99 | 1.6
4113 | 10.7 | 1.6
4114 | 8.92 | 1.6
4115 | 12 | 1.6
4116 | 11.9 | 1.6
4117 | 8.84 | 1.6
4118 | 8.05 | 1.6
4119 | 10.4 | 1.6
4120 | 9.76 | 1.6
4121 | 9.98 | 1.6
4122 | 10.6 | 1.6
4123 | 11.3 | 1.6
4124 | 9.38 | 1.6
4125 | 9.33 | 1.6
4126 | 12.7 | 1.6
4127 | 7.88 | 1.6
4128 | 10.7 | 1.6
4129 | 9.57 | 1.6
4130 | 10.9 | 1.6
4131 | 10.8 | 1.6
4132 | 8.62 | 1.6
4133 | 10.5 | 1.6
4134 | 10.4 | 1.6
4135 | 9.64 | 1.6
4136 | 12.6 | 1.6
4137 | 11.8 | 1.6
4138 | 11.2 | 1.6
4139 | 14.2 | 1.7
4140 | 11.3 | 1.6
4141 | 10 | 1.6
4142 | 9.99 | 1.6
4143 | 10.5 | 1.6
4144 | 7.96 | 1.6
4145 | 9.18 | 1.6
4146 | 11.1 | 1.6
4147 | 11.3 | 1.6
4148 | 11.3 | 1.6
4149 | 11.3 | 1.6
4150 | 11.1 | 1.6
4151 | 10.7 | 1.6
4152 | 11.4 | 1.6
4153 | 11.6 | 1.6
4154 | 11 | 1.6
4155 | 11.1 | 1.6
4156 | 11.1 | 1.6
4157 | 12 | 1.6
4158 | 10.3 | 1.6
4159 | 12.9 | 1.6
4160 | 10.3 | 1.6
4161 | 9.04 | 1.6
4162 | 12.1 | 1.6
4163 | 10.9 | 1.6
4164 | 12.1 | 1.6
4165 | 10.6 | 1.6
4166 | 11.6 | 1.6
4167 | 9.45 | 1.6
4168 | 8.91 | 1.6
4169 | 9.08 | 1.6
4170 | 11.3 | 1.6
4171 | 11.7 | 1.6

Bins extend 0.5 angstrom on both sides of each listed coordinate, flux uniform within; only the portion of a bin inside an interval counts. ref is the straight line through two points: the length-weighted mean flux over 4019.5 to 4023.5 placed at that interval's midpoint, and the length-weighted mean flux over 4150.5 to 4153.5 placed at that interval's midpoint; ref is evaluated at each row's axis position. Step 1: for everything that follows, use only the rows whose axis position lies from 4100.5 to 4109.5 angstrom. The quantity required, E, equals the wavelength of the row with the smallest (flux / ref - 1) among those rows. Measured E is 4104 angstrom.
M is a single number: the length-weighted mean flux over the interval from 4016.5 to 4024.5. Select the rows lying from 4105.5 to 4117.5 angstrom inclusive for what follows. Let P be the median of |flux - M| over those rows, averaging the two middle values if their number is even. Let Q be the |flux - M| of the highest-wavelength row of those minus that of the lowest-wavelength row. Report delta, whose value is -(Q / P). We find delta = 0.1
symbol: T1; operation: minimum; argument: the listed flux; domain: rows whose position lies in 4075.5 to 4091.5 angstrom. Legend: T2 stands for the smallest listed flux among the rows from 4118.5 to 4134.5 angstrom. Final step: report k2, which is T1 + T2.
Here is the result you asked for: 15.4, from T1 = 7.56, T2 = 7.88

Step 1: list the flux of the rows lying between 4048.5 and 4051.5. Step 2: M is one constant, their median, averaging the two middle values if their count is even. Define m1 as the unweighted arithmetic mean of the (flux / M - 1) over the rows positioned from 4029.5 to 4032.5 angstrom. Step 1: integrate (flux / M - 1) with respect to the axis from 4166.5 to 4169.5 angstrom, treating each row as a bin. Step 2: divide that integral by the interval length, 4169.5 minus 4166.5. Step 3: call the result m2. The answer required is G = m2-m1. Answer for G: -0.14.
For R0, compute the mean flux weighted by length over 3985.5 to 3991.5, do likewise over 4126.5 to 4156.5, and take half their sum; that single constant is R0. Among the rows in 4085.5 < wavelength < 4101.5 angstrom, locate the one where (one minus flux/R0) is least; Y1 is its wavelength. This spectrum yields 4101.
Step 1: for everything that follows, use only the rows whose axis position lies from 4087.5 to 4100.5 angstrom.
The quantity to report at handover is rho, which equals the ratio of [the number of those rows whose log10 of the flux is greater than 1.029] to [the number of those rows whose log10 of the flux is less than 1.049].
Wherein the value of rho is 0.3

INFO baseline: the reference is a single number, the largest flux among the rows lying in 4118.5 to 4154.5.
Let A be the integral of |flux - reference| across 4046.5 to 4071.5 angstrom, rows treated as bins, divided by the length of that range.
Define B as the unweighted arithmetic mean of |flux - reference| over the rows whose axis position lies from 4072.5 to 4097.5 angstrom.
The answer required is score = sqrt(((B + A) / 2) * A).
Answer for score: 3.03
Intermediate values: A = 2.73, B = 4.00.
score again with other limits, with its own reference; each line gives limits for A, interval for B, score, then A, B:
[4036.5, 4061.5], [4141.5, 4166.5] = 2.96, 2.85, 3.30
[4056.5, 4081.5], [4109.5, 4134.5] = 3.12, 2.79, 4.18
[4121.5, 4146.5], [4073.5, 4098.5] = 3.82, 3.71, 4.16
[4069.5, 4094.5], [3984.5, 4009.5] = 3.74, 3.57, 4.27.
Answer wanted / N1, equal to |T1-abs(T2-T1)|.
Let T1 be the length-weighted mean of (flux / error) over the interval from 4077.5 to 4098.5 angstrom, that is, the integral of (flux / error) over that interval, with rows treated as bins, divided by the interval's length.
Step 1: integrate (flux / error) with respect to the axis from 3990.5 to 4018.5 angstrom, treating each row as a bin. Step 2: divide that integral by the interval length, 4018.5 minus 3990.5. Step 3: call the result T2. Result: 4.0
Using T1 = 6.0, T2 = 4.0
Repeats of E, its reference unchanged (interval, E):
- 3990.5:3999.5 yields 3998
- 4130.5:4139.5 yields 4132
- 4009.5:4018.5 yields 4010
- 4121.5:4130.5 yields 4127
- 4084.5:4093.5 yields 4086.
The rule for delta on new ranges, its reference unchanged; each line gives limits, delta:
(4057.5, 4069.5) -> -2.6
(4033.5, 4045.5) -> -0.5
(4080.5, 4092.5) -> 1.2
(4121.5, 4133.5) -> -0.1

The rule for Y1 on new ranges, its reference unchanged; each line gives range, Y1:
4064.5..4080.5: 4069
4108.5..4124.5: 4115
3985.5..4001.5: 3996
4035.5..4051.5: 4041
